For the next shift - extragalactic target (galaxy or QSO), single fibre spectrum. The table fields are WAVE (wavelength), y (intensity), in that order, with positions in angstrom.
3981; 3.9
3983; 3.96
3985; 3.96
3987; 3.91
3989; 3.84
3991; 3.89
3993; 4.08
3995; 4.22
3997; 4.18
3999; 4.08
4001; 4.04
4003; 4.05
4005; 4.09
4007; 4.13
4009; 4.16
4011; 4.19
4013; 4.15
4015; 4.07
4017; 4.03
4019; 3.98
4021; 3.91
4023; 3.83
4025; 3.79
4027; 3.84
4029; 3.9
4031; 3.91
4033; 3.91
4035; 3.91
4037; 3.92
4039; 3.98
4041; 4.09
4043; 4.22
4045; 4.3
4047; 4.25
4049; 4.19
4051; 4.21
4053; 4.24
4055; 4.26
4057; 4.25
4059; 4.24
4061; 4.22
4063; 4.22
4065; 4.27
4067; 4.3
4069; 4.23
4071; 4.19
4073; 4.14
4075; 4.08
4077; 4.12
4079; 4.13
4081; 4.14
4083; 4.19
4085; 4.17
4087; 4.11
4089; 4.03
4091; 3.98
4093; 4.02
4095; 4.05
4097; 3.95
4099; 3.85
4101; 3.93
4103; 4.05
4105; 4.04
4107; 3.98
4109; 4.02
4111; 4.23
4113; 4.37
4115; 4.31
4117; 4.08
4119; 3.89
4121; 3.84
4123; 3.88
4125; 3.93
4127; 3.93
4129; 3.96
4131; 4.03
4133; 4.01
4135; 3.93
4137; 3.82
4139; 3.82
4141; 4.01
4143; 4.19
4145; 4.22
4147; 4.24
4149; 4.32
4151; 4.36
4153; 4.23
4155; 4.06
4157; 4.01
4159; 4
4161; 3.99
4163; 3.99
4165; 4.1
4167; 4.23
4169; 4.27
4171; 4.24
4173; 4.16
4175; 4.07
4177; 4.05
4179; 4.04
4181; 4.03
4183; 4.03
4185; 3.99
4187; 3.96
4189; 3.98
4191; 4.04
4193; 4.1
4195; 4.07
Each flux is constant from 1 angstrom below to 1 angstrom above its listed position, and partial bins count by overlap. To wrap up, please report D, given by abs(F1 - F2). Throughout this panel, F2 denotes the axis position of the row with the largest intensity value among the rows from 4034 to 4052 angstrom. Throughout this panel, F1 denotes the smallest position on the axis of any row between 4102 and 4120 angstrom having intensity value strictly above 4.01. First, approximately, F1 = 4103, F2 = 4045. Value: 58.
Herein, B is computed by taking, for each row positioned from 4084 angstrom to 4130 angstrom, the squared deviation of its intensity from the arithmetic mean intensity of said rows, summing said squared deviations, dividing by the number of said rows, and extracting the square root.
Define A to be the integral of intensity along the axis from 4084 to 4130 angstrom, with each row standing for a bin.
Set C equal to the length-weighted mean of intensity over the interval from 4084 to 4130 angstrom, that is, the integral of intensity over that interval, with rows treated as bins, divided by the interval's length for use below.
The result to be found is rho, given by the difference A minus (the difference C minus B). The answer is 181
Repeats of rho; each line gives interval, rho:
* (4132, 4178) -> 185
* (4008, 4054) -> 182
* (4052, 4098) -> 187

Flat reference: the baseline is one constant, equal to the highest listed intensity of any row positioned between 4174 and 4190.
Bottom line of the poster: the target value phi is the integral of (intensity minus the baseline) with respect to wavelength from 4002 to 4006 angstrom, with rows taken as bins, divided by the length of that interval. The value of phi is 0.00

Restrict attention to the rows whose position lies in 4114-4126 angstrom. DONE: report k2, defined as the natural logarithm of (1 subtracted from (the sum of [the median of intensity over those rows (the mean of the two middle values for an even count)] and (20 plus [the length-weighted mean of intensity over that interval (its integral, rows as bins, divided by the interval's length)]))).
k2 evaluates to 3.29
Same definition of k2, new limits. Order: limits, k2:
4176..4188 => 3.30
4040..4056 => 3.31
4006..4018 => 3.31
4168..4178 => 3.31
